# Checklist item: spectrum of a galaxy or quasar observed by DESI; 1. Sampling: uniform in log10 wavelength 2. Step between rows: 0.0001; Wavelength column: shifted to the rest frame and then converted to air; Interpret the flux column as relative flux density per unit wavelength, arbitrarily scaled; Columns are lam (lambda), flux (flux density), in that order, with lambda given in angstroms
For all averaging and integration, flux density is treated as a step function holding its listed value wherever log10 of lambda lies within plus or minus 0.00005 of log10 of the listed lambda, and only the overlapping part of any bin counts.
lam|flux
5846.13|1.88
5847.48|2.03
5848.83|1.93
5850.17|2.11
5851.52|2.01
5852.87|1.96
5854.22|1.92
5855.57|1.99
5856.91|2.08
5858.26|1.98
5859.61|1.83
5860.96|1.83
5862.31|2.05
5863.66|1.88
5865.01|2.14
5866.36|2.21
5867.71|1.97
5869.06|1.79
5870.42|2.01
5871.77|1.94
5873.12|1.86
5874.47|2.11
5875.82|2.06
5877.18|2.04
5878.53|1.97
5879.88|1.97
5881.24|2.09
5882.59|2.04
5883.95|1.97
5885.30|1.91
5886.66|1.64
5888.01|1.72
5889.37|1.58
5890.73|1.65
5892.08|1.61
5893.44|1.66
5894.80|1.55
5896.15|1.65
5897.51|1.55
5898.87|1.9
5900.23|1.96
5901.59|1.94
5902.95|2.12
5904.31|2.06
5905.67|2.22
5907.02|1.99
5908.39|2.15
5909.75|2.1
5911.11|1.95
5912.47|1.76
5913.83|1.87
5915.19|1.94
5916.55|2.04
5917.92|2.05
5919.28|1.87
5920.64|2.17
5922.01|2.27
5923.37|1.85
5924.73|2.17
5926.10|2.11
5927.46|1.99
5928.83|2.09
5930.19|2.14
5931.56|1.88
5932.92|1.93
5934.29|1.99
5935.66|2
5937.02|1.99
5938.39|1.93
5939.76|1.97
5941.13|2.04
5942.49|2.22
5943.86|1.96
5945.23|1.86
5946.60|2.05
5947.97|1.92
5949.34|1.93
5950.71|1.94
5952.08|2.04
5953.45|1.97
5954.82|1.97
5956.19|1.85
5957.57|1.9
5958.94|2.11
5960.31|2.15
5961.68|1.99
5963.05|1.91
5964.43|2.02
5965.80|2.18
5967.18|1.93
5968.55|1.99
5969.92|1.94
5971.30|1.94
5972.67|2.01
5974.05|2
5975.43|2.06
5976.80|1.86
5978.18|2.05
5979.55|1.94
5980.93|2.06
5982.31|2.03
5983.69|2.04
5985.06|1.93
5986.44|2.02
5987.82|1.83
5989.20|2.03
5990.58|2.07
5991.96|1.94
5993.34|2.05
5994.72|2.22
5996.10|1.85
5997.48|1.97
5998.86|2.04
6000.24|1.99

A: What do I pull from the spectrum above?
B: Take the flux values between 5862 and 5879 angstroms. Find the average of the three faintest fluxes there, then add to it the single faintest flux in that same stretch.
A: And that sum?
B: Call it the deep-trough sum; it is 3.63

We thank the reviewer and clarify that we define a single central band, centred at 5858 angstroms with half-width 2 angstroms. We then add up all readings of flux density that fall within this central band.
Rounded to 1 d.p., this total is 5.9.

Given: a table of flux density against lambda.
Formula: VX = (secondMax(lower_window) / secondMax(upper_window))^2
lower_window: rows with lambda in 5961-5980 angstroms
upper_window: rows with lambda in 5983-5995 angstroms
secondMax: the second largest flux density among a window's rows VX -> 0.99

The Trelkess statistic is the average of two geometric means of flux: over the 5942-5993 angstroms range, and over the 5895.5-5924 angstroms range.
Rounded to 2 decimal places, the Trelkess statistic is 1.98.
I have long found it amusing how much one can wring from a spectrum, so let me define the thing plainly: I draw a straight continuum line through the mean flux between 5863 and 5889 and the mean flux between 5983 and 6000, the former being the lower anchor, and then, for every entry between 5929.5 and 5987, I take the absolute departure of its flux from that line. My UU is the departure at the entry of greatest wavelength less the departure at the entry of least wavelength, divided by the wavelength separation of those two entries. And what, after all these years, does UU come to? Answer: -0.002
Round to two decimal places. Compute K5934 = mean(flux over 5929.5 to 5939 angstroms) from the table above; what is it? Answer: 1.98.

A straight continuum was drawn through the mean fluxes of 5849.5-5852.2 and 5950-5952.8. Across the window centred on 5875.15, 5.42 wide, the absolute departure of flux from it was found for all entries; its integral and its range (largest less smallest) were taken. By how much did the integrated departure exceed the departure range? 0.18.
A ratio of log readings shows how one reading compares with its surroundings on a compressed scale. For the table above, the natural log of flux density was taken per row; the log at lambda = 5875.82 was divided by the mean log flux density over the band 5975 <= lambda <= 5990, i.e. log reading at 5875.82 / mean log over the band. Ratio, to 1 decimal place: 1.1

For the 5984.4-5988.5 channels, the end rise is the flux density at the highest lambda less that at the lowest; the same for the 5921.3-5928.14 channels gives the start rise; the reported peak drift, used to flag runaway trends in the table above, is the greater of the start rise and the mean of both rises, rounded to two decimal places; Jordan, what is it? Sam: -0.19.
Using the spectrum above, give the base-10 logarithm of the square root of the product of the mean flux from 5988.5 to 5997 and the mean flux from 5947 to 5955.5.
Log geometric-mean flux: 0.300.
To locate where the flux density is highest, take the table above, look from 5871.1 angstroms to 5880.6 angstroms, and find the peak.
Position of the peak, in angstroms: 5874.47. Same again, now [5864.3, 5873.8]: 5866.36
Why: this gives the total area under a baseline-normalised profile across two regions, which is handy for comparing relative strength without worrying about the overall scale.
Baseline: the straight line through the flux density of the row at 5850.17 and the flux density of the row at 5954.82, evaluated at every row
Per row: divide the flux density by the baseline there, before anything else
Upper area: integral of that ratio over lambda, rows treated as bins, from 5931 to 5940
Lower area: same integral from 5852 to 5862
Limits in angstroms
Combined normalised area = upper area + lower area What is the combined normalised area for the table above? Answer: 18.1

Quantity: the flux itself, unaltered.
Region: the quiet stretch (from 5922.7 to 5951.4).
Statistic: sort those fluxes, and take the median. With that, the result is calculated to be 1.990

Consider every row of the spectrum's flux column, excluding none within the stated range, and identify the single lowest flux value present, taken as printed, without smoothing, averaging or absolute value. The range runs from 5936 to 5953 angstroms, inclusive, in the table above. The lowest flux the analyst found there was 1.86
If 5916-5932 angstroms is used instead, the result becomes 1.85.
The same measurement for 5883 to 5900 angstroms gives 1.55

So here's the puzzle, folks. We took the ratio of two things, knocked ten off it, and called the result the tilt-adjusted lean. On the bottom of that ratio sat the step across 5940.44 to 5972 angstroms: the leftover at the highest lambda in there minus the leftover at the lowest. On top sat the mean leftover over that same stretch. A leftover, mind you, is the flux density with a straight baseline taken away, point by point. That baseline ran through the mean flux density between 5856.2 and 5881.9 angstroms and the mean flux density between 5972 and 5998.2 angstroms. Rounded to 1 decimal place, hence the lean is -10.0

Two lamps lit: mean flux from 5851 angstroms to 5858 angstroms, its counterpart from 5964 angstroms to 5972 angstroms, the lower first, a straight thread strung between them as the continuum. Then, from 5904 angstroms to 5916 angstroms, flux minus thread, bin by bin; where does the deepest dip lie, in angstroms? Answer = 5912.47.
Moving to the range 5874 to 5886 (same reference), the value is 5885.30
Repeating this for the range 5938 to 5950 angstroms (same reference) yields 5945.23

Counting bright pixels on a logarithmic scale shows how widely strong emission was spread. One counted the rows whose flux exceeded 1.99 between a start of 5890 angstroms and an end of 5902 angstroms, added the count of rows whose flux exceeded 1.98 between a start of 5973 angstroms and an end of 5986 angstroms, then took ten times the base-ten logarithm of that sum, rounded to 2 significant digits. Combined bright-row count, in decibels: 7.8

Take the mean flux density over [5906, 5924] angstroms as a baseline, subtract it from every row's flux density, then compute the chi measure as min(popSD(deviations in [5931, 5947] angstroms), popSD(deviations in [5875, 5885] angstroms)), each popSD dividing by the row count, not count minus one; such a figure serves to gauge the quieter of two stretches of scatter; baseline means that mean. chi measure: 0.046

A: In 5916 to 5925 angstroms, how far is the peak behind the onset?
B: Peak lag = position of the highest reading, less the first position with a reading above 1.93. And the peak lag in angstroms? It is 5.5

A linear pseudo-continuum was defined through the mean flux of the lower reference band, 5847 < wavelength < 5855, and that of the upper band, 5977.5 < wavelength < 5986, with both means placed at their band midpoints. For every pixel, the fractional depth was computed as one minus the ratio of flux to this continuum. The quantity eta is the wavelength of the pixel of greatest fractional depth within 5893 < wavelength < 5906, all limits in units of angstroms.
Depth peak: 5897.51 angstroms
